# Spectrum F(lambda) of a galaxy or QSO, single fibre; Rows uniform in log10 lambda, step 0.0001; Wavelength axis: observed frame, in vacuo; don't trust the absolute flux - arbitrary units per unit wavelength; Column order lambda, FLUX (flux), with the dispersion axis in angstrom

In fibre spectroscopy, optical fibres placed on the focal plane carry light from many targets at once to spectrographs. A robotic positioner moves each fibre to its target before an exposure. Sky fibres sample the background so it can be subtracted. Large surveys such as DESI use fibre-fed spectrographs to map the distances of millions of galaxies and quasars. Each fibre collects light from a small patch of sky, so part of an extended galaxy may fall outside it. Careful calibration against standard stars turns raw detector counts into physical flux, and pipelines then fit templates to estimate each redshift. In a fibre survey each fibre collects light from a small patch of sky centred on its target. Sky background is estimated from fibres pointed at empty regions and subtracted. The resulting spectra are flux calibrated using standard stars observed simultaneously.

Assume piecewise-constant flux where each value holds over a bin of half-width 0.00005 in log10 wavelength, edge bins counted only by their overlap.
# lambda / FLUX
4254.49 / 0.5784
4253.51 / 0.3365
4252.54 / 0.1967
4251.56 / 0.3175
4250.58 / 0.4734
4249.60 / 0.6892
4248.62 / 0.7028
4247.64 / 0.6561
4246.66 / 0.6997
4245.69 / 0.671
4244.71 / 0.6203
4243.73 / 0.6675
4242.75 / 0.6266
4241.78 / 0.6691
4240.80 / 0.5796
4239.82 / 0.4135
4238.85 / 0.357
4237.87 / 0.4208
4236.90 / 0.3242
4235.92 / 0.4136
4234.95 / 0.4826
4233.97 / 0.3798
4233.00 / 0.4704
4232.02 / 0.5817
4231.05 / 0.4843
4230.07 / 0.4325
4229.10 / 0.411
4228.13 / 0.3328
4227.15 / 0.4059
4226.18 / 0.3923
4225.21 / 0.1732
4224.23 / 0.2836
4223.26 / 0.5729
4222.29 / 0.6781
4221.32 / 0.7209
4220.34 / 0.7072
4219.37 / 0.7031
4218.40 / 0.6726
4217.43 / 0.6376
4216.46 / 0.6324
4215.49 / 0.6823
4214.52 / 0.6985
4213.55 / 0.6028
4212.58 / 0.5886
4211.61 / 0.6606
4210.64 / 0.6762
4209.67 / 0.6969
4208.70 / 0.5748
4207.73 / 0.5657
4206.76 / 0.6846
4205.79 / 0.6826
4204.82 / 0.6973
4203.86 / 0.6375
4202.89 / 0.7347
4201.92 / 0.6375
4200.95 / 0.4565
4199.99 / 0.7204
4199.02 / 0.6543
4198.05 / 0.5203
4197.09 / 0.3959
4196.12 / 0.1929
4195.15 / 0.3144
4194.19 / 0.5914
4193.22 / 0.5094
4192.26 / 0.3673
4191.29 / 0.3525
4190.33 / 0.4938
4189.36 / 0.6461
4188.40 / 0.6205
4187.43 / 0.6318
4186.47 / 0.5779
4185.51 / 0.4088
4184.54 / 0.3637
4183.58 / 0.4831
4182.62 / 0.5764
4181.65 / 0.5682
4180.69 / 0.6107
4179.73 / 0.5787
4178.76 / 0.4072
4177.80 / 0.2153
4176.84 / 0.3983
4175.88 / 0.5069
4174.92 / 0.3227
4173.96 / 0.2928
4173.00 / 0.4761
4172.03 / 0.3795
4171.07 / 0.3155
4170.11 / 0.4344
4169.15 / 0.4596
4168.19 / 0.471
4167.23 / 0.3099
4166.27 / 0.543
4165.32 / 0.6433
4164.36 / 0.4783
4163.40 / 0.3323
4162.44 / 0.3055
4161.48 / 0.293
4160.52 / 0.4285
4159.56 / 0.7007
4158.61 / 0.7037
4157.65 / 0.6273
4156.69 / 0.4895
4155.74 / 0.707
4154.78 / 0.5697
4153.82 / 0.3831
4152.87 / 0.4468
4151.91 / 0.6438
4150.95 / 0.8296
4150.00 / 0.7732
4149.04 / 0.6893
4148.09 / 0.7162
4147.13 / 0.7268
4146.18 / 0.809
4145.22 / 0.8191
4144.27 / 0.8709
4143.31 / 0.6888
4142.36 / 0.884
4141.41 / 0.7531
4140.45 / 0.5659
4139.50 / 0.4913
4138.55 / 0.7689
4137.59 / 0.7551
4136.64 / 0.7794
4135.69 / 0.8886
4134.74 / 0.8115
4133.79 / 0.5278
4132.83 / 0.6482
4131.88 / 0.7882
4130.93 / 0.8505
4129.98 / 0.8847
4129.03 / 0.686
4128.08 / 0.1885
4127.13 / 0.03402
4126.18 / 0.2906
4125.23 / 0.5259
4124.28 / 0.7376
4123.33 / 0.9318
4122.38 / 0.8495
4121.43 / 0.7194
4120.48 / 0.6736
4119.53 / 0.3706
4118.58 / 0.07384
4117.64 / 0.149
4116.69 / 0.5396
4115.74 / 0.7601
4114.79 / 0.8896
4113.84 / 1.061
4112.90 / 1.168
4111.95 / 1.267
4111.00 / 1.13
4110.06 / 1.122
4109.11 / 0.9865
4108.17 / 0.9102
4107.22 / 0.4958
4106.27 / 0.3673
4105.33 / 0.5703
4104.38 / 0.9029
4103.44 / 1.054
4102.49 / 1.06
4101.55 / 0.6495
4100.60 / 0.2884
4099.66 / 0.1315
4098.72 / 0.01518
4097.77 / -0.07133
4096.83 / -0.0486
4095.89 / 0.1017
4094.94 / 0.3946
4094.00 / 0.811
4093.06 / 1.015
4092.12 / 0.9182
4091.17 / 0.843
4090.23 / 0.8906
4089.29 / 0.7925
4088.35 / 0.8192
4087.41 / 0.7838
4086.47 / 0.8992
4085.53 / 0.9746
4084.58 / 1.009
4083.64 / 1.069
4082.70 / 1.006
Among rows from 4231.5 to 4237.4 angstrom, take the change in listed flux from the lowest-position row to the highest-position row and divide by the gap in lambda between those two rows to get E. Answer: -0.05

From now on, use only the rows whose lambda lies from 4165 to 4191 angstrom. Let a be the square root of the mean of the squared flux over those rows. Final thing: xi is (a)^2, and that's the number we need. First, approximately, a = 0.49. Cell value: 0.24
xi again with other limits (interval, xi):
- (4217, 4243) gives 0.27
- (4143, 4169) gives 0.38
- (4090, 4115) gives 0.66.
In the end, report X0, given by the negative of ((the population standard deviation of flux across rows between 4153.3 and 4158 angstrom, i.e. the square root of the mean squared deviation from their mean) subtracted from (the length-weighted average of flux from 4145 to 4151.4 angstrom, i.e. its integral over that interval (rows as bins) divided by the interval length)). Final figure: -0.65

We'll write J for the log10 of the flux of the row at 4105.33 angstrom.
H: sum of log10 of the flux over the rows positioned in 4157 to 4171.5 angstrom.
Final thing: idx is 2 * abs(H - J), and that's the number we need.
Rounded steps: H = -5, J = -0.24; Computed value 10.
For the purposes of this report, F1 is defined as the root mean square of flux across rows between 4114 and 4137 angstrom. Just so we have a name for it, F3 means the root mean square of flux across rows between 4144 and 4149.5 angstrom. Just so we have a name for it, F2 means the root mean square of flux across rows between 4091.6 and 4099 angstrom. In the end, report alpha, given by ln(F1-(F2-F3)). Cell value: -0.15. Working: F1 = 0.67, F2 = 0.58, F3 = 0.8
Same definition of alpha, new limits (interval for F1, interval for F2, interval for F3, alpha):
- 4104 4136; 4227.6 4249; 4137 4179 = -0.20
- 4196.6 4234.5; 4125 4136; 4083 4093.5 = -0.17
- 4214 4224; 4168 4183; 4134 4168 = -0.13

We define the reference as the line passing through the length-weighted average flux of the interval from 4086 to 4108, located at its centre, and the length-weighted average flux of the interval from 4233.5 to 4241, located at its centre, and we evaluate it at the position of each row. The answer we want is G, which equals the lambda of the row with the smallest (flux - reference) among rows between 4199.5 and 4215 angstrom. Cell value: 4200.95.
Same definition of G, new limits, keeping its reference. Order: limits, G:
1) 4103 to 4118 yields 4117.64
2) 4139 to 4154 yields 4153.82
